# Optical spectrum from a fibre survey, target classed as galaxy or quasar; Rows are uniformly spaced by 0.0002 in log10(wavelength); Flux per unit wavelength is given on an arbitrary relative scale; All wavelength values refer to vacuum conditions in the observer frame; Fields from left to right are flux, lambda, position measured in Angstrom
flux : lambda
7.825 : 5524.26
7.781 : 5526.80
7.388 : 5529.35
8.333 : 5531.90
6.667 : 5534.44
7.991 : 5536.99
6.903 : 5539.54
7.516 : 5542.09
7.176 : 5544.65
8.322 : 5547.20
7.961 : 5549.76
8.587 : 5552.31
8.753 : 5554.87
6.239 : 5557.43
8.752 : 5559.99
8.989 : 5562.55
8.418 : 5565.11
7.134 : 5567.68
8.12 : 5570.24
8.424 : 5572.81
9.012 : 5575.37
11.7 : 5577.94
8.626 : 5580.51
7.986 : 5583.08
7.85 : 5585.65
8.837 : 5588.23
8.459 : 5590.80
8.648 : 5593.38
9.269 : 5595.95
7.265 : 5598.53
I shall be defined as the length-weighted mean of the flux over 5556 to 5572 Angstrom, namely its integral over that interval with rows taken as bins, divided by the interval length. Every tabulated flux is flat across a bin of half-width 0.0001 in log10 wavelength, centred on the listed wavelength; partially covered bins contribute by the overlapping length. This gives 7.96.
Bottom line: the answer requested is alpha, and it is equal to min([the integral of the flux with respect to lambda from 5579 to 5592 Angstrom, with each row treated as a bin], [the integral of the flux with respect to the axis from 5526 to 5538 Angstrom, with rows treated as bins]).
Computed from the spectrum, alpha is 91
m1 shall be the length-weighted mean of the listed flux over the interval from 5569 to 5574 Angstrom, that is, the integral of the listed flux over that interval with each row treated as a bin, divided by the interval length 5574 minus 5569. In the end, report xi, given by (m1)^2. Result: 68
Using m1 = 8.3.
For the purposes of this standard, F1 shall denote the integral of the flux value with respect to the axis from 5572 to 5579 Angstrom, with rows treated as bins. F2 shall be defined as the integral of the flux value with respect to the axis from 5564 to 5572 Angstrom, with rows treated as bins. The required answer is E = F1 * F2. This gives 4313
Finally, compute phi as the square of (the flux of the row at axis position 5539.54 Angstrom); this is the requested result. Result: 48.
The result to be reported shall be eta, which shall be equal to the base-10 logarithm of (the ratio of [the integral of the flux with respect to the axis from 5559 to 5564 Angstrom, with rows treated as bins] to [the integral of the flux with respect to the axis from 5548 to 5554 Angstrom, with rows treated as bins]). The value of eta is -0.05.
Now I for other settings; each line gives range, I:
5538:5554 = 7.77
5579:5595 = 8.47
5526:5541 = 7.50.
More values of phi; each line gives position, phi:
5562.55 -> 81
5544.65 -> 51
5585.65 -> 62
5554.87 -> 77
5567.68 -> 51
